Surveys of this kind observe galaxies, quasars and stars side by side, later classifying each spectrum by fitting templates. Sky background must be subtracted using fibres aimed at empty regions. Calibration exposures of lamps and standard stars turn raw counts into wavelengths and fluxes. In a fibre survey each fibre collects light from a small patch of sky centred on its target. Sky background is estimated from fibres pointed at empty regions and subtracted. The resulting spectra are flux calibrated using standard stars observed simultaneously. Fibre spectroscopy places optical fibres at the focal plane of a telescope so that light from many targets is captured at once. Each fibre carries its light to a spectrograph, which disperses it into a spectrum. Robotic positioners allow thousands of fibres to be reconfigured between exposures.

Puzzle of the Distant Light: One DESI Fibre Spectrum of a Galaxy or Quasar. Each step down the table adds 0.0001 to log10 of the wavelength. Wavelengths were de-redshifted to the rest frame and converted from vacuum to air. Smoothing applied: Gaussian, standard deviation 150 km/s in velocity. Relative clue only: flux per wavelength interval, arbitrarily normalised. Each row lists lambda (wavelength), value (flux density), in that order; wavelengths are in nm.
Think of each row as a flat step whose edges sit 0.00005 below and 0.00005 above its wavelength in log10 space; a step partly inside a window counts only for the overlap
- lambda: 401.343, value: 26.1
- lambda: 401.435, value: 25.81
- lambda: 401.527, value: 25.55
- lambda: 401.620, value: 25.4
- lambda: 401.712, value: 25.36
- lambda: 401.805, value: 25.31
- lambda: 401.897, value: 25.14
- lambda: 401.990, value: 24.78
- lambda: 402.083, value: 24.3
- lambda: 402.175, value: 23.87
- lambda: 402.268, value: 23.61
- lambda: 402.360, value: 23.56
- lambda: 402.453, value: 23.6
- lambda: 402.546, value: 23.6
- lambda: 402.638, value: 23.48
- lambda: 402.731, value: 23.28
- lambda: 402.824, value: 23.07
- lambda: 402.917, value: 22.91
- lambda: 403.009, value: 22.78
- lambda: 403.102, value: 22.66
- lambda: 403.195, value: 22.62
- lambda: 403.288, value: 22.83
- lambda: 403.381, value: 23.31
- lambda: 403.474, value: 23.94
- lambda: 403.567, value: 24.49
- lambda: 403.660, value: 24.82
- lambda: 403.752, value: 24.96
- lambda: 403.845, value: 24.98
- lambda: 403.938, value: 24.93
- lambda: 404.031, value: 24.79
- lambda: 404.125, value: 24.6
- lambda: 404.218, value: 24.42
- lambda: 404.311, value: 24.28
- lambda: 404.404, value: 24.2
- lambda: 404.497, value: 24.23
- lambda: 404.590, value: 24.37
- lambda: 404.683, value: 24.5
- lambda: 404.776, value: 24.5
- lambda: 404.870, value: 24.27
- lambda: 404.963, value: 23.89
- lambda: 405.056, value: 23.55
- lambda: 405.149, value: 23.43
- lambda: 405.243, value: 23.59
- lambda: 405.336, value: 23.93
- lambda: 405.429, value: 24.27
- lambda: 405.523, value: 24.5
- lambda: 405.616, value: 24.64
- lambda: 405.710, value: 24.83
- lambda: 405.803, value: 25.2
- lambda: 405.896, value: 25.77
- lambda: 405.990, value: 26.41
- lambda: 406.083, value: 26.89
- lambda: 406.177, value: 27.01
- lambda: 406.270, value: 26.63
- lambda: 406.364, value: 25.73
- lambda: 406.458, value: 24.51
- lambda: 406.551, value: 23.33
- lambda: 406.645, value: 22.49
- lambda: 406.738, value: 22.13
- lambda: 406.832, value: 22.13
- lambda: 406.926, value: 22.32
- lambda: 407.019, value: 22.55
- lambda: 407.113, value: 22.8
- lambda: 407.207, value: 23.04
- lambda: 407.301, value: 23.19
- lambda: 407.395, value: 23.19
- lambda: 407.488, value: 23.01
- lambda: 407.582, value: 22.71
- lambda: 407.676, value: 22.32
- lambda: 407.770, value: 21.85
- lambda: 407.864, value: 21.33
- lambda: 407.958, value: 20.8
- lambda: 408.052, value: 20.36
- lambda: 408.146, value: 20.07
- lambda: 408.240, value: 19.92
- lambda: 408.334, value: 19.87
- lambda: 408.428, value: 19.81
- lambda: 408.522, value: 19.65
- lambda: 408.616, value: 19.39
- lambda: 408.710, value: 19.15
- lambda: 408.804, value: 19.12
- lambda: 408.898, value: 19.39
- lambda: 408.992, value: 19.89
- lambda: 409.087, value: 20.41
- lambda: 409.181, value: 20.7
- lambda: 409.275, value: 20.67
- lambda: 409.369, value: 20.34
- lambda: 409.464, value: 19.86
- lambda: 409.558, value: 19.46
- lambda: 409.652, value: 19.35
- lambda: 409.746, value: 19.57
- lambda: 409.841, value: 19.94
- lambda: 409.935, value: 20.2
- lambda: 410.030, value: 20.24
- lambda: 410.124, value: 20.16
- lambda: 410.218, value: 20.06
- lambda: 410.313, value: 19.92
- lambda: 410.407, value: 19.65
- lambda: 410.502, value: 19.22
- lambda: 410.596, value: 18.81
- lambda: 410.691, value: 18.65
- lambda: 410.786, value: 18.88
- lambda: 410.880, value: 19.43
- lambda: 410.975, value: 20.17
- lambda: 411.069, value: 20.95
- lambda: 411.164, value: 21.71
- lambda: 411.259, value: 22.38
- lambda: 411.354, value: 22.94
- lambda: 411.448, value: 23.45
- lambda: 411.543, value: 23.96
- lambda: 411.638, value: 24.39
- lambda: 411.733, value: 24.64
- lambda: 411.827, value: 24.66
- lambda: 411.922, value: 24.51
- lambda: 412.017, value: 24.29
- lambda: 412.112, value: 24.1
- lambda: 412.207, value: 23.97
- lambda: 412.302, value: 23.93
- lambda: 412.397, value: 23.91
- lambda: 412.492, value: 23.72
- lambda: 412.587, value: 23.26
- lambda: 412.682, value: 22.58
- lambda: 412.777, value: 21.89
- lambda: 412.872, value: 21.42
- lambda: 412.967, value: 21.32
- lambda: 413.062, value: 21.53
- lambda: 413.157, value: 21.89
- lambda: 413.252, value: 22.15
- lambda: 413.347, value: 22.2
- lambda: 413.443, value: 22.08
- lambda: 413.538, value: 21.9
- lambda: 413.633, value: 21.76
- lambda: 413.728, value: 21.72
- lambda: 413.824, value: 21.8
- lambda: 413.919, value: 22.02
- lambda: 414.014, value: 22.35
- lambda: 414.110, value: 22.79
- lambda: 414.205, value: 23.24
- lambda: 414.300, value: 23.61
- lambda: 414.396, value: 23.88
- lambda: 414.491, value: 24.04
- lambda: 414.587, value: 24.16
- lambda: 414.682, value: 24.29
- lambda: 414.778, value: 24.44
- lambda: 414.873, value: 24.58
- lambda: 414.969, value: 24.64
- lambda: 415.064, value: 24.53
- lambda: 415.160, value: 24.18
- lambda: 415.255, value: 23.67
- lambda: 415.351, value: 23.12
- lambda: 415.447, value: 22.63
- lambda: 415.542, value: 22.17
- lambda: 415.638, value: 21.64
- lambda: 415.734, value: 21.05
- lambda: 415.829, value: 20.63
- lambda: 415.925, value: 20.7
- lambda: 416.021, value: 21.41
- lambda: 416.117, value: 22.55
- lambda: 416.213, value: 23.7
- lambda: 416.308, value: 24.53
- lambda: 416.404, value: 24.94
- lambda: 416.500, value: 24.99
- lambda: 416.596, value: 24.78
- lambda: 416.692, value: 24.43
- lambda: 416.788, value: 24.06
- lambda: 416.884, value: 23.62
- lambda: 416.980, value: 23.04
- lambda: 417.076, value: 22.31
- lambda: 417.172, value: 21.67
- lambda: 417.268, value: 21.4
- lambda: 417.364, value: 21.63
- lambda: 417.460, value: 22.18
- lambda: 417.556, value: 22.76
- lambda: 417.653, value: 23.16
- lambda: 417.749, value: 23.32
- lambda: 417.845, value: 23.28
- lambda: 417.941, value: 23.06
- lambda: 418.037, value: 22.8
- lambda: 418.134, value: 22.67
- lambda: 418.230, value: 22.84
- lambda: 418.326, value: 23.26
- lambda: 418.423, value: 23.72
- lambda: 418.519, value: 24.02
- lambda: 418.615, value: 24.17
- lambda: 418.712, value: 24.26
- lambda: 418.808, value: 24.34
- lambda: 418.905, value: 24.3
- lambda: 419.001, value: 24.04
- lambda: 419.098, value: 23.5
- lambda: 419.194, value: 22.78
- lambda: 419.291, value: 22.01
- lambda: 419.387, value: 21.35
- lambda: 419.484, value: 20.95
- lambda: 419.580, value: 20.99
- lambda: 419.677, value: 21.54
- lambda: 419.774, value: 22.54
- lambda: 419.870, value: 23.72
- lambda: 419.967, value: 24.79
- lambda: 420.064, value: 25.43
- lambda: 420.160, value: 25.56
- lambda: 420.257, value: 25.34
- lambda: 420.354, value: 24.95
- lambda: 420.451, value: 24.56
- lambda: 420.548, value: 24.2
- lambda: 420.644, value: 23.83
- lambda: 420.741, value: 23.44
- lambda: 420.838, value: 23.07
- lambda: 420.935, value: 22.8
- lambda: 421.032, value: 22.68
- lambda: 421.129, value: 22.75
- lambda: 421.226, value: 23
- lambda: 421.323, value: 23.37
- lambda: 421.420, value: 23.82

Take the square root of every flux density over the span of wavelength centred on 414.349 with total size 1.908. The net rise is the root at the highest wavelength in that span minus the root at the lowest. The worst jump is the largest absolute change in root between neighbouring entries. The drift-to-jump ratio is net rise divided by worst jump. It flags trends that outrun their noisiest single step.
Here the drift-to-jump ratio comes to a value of 3.2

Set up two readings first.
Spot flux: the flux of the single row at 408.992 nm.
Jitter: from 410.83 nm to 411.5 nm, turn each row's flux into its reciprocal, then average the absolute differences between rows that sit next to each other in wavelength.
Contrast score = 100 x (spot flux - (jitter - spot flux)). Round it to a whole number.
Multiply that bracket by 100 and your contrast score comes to 3978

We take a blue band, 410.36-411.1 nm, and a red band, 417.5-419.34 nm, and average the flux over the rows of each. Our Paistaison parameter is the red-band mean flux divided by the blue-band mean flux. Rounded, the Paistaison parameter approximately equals 1.20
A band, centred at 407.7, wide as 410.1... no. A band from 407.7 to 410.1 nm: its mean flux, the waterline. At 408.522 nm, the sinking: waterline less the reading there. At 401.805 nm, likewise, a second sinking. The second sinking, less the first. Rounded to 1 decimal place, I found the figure -5.7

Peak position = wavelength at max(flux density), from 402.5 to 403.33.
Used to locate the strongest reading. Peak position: 402.546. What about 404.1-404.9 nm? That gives 404.125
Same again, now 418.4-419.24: 418.808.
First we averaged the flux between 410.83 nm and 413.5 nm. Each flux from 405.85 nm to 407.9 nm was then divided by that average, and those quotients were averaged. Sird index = 1.04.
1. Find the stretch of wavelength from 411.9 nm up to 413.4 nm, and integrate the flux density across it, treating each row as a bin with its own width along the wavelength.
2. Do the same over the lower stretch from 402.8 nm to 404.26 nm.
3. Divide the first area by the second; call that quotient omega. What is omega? 0.98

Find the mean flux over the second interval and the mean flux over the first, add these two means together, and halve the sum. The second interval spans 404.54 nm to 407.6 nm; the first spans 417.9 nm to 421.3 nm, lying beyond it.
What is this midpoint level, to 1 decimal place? 23.8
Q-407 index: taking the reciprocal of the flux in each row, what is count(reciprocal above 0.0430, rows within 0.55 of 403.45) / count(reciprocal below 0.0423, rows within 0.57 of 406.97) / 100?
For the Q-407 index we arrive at 0.050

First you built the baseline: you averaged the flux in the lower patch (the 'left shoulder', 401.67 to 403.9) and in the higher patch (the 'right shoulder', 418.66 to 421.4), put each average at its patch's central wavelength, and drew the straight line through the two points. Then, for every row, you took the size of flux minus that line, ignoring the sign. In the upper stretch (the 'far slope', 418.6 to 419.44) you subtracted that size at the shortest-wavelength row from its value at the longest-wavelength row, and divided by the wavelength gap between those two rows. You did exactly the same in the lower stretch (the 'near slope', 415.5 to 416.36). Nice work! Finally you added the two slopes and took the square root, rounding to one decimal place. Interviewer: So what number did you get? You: 1.1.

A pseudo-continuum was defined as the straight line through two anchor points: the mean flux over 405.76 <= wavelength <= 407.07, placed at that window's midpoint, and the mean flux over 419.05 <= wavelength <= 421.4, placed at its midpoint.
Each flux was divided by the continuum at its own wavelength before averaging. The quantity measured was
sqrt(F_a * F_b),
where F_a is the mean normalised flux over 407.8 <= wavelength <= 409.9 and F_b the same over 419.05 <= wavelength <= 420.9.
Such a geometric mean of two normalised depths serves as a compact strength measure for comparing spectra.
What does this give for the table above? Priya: 0.91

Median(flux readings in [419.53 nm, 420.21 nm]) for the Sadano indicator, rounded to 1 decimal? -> 23.7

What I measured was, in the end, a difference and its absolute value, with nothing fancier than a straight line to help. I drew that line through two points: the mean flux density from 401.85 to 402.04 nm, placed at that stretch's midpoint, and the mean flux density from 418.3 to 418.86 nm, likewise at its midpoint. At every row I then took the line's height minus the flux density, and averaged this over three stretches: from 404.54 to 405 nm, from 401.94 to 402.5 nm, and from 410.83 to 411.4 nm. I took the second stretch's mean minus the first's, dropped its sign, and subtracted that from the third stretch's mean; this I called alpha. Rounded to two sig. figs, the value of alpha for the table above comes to 2.6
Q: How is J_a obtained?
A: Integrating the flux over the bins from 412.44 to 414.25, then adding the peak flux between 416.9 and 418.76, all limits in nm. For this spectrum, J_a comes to 64.4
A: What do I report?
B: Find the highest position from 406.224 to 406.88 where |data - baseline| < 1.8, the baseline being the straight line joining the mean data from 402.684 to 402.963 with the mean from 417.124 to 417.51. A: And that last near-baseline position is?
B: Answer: 406.832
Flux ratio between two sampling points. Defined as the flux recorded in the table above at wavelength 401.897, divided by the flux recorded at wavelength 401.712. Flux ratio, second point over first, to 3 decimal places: 0.991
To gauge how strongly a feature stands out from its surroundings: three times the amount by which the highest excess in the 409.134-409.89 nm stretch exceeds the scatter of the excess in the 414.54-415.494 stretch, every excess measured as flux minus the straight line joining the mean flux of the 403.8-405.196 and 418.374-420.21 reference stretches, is -12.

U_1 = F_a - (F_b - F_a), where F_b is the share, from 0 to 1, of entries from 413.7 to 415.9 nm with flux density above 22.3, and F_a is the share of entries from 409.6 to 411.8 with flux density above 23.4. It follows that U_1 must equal -0.3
